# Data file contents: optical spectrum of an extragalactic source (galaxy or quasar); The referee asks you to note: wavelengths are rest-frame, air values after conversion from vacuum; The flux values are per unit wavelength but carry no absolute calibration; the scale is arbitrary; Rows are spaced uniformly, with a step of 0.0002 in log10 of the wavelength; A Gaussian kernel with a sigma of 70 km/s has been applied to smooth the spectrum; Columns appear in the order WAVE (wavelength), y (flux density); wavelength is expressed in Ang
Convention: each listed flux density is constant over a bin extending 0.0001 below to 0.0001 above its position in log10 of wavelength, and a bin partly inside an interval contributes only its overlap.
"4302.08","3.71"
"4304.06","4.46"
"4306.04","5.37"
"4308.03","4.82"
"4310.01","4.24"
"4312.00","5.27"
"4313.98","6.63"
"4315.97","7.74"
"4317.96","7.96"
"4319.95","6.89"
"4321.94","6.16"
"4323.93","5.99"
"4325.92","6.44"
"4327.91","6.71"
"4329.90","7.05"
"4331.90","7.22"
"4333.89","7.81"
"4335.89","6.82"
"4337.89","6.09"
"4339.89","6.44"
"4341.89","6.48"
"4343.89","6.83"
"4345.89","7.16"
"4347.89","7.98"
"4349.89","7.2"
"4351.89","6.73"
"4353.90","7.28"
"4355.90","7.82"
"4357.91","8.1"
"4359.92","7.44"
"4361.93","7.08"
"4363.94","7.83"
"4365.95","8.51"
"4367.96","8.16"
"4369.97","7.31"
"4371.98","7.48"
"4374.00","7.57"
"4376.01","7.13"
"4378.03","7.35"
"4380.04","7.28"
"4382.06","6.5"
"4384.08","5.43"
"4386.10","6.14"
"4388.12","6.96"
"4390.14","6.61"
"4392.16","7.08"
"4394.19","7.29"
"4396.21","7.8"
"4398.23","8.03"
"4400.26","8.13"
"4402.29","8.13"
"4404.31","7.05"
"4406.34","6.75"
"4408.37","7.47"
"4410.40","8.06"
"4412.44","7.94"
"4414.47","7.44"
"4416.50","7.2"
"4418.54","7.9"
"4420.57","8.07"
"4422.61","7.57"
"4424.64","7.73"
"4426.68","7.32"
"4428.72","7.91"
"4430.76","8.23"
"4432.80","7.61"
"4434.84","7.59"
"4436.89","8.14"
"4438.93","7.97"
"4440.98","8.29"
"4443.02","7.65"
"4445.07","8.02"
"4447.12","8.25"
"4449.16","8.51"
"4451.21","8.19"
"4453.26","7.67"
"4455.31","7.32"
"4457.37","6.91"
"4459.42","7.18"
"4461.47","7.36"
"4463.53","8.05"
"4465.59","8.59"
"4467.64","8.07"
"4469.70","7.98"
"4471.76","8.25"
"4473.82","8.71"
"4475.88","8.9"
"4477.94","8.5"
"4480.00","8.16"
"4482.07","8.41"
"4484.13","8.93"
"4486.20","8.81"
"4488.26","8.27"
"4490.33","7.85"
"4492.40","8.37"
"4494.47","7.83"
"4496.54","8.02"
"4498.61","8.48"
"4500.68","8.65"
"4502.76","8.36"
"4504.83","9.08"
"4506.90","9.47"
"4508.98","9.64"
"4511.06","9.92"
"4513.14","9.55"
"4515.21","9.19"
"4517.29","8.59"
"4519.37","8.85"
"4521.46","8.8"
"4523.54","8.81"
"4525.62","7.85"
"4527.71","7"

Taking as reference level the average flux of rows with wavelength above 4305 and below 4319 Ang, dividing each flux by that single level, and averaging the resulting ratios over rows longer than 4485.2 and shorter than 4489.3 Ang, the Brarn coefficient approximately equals 1.42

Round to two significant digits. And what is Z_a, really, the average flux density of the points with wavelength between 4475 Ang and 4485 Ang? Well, 8.6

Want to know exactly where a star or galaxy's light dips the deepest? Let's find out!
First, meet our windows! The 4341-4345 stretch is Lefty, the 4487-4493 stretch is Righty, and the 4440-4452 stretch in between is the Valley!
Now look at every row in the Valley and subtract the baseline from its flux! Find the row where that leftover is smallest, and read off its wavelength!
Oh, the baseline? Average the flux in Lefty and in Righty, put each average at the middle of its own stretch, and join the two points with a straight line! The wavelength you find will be 4443.02 Ang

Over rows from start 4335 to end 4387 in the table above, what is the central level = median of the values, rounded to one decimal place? 7.2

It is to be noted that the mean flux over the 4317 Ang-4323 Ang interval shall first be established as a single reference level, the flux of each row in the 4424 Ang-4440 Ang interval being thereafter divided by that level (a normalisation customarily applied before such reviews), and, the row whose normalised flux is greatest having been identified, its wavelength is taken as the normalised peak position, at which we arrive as 4430.76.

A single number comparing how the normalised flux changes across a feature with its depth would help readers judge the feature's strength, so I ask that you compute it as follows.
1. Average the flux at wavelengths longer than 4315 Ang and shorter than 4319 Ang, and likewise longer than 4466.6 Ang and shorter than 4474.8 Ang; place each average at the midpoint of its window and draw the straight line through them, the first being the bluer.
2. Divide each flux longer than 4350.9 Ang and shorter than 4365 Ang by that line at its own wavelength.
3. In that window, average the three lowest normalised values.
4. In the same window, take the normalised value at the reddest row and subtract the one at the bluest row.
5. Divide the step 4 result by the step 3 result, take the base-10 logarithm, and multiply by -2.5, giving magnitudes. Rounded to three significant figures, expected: 2.04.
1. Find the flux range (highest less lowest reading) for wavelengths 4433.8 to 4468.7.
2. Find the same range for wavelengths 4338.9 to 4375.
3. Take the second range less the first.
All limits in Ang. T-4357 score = 0.4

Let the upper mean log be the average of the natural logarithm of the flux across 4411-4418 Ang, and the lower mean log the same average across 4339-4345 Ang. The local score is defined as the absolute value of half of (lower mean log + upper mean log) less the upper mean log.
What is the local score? 0.07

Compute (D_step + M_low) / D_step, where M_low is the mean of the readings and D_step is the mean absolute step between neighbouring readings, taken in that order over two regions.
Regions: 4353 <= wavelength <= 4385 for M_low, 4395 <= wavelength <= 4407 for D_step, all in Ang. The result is 22.6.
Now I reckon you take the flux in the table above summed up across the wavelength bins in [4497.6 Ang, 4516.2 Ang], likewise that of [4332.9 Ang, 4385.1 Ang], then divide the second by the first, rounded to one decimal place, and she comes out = 2.2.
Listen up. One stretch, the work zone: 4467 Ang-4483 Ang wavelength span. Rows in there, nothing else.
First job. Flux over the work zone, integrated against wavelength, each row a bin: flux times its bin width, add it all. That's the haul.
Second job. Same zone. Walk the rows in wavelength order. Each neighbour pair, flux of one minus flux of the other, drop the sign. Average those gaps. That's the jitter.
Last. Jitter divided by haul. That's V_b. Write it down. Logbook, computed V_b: 0.0021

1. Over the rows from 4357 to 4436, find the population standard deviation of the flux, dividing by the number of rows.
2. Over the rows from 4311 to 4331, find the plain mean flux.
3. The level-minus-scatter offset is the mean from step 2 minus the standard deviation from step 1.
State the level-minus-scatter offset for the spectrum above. 6.1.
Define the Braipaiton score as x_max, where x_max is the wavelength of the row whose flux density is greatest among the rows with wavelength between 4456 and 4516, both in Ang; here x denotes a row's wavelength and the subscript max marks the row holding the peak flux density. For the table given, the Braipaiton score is 4511.06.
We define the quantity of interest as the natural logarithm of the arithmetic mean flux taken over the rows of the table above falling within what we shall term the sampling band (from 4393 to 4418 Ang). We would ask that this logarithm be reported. 2.03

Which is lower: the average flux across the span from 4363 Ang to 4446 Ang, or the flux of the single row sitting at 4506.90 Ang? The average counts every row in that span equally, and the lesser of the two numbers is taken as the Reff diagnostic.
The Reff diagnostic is 7.53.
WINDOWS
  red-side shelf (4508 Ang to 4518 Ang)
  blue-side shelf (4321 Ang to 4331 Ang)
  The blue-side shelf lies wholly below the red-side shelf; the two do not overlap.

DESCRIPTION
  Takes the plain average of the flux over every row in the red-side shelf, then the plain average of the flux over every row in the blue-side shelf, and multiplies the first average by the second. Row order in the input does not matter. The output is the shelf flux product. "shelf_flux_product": 61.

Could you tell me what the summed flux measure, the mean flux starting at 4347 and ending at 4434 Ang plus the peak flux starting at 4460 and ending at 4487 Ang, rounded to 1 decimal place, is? 16.4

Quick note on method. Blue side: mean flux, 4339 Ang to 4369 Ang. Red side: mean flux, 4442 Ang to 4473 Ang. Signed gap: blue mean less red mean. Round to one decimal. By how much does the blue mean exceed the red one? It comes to -0.5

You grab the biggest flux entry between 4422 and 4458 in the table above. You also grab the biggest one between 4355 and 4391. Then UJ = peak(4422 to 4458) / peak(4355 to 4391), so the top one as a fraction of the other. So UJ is 1.00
